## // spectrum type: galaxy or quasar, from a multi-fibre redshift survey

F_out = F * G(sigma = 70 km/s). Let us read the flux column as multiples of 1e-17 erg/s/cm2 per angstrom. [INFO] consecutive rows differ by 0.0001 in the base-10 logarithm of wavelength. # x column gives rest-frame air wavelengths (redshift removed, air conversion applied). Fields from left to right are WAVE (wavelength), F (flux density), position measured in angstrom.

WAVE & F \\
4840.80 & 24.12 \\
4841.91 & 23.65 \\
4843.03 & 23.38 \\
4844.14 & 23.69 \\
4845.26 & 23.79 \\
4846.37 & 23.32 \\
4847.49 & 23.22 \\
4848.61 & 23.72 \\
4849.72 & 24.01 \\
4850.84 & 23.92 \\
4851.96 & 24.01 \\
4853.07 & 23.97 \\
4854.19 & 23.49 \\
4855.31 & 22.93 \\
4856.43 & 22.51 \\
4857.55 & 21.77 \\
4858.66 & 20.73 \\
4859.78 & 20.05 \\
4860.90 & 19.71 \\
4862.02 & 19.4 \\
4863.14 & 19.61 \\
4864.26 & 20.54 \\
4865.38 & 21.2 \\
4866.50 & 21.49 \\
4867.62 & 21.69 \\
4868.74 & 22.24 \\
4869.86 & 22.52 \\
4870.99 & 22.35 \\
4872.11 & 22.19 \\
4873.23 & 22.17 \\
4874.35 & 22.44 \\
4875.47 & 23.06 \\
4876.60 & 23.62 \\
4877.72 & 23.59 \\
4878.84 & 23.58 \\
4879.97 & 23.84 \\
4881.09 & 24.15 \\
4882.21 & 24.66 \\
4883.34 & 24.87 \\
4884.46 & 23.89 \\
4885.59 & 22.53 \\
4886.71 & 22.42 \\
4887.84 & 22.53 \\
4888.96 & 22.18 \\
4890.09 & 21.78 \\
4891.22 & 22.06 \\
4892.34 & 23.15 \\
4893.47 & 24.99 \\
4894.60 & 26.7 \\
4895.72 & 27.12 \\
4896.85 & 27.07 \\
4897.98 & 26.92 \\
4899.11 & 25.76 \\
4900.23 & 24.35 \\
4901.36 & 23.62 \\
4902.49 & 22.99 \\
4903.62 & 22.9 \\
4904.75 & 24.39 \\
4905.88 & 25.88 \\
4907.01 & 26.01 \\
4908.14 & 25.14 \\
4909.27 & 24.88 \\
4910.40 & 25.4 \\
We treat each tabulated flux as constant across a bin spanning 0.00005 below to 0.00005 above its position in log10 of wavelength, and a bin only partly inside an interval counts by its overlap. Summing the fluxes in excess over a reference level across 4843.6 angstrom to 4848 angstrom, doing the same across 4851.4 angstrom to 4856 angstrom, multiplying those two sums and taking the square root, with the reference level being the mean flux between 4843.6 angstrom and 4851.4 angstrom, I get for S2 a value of 0.4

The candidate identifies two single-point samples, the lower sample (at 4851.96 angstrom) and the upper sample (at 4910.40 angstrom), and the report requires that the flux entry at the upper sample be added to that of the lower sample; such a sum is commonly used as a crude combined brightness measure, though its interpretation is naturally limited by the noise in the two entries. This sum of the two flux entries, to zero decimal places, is 49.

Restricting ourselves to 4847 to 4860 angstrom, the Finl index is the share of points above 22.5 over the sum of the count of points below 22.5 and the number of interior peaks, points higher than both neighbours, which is 0.15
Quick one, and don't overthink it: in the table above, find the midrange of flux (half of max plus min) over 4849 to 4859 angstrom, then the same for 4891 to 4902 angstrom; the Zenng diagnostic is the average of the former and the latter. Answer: 23.5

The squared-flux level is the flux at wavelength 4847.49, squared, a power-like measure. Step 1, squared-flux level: 539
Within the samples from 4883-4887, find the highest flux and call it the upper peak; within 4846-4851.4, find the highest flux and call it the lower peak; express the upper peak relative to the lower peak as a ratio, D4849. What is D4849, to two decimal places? 1.04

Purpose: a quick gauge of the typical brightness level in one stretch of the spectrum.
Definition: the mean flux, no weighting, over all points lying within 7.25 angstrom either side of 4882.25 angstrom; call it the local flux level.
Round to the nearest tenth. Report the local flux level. 23.5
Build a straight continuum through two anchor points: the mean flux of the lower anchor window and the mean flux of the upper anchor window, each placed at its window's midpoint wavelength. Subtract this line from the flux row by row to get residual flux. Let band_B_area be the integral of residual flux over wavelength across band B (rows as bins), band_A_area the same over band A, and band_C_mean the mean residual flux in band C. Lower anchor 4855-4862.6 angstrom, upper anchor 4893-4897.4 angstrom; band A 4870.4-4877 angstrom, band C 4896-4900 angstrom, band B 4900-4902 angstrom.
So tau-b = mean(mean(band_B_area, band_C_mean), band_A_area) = -4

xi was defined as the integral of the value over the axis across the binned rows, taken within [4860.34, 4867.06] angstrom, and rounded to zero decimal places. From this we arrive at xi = 137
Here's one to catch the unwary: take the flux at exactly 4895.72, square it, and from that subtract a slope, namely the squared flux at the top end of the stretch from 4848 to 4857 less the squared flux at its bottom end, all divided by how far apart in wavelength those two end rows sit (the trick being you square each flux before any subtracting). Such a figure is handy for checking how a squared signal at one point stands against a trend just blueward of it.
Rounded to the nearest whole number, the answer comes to 743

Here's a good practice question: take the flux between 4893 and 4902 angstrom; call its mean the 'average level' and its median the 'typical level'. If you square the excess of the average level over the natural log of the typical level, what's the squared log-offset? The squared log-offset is 508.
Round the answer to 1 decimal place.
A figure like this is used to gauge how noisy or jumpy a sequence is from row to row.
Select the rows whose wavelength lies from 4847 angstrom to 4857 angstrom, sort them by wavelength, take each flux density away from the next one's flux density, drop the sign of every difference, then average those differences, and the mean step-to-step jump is 0.3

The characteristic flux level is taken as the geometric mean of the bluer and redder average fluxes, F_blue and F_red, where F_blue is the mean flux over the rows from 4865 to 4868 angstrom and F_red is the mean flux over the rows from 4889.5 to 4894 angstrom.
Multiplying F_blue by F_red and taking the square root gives 22.2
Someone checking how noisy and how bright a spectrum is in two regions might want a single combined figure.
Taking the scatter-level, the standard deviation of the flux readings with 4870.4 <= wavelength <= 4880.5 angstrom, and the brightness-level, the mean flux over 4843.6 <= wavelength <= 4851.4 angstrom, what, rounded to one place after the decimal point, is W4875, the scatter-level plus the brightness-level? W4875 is 24.3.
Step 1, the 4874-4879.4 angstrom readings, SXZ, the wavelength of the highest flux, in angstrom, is 4876.60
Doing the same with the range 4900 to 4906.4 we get 4905.88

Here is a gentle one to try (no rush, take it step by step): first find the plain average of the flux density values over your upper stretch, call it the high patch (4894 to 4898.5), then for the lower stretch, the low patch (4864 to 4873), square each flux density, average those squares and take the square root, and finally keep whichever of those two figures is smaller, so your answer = 21.8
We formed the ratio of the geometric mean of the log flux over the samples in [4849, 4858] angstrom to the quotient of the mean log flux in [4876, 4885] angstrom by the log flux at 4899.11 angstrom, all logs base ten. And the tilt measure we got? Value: 1.398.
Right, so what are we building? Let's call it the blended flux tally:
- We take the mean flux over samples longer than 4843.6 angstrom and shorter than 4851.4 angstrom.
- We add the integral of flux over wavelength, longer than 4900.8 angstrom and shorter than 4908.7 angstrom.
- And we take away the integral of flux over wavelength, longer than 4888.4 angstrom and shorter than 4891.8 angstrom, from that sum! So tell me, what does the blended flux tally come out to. 142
